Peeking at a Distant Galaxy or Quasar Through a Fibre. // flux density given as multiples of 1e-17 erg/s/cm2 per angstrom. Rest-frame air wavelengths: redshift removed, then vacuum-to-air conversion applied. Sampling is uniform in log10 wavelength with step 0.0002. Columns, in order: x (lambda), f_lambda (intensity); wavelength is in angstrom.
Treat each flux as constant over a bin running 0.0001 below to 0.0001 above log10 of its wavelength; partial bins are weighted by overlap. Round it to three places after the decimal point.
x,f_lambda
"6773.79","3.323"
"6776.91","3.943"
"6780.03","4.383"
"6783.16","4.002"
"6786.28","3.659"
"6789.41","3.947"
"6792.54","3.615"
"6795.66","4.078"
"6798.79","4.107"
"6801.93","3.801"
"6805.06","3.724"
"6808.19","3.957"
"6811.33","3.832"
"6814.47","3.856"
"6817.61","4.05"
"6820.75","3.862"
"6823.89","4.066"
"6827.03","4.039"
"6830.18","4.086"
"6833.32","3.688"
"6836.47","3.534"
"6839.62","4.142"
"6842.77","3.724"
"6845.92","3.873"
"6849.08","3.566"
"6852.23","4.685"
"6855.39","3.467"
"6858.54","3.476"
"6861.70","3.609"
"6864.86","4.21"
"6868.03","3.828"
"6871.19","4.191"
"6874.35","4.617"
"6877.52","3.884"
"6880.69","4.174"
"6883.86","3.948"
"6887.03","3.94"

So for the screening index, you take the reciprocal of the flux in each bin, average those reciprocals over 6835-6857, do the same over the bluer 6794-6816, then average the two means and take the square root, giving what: 0.509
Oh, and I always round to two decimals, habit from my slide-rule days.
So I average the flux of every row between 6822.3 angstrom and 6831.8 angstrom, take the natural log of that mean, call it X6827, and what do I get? 1.40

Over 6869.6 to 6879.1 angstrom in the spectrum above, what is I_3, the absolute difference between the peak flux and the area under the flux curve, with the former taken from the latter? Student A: 35.6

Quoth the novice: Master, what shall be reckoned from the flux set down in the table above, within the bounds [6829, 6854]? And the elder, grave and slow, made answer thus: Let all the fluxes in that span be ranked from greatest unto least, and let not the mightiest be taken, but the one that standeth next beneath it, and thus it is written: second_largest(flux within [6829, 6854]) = 4.142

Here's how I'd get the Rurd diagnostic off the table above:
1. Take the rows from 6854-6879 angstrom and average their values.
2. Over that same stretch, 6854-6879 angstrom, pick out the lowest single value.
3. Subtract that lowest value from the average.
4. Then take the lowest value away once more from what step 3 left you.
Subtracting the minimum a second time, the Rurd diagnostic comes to -3.02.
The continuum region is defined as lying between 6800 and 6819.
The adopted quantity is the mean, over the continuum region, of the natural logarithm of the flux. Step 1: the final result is 1.353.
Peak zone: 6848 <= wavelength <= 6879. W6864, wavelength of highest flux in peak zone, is 6852.23 angstrom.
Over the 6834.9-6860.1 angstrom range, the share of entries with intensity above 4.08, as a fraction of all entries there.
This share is 0.25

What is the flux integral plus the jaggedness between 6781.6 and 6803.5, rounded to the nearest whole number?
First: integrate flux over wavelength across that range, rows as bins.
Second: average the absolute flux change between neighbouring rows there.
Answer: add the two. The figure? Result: 85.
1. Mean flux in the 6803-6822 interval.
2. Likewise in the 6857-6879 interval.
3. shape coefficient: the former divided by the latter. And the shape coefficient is 0.98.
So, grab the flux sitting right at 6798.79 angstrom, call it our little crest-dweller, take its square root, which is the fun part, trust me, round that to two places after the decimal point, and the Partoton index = 2.03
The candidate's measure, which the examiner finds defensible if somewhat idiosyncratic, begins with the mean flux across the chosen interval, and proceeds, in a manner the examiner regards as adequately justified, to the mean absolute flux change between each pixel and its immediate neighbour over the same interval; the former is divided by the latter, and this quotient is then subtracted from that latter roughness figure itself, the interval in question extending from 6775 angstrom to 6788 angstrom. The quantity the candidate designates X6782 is -10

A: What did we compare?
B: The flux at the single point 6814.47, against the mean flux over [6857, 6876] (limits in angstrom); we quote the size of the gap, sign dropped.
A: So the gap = 0.13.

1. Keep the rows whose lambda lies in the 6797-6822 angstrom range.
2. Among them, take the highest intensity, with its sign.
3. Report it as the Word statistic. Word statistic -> 4.107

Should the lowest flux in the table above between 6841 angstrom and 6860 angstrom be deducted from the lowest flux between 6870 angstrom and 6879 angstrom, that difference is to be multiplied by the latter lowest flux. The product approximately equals 1.6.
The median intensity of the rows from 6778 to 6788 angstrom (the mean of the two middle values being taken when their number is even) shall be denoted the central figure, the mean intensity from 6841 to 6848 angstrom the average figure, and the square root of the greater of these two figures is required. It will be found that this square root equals 2.00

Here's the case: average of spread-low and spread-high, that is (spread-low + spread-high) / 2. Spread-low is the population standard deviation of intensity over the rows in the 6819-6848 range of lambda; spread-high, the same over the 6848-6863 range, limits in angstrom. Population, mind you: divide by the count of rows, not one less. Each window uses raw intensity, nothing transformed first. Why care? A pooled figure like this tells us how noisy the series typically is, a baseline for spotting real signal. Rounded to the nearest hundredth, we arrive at 0.33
